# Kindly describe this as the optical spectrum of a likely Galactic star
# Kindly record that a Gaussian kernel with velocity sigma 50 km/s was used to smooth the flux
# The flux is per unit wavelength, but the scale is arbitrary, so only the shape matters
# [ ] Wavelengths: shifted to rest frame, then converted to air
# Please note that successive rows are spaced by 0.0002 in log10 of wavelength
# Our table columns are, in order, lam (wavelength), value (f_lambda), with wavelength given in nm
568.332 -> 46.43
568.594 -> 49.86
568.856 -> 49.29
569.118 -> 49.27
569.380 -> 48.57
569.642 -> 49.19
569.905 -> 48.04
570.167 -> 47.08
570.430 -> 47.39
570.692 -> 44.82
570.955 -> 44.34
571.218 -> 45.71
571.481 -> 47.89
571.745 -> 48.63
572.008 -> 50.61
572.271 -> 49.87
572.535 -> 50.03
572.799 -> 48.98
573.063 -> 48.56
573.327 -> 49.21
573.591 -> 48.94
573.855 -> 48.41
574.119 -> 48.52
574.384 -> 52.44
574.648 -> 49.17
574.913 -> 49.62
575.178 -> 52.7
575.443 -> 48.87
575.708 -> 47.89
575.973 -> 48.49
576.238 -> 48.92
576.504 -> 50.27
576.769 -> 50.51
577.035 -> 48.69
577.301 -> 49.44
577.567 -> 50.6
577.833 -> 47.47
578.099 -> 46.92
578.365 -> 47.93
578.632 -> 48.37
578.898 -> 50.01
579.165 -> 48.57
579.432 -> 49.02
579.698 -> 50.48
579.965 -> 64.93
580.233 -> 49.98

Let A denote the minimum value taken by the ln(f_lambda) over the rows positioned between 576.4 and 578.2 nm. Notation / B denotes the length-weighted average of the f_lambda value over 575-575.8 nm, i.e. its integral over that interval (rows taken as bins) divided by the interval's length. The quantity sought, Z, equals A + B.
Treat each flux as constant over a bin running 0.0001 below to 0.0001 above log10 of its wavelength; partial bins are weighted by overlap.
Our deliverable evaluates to 53.74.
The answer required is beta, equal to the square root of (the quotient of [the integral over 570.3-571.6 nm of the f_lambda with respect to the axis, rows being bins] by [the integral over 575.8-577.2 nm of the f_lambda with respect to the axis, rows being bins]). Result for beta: 0.93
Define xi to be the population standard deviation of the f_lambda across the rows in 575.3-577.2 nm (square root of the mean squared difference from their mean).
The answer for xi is 0.88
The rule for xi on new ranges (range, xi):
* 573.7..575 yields 1.47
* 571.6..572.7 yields 0.72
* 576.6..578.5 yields 1.34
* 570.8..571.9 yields 1.71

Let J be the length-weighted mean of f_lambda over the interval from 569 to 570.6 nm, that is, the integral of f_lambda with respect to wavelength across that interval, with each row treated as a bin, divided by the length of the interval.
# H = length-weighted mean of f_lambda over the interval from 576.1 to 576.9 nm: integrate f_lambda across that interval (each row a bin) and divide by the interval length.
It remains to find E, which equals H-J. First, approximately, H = 49.9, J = 48.2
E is 1.7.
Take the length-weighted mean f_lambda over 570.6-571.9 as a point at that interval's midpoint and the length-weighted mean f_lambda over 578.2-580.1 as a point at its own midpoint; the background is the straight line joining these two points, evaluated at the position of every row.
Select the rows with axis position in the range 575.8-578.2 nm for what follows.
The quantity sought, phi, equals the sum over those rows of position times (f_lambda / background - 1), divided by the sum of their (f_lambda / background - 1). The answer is 577.70 nm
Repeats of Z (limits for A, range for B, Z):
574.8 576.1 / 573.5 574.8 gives 53.39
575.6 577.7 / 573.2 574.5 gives 53.34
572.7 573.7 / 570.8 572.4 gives 51.68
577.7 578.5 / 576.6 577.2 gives 53.48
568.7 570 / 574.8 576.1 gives 53.39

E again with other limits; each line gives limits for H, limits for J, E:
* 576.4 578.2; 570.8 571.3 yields 4.2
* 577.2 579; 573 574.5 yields -0.7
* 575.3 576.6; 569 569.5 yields -0.1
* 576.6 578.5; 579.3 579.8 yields -1.0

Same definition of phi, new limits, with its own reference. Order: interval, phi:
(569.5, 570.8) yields 569.80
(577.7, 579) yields 578.26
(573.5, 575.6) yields 574.60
